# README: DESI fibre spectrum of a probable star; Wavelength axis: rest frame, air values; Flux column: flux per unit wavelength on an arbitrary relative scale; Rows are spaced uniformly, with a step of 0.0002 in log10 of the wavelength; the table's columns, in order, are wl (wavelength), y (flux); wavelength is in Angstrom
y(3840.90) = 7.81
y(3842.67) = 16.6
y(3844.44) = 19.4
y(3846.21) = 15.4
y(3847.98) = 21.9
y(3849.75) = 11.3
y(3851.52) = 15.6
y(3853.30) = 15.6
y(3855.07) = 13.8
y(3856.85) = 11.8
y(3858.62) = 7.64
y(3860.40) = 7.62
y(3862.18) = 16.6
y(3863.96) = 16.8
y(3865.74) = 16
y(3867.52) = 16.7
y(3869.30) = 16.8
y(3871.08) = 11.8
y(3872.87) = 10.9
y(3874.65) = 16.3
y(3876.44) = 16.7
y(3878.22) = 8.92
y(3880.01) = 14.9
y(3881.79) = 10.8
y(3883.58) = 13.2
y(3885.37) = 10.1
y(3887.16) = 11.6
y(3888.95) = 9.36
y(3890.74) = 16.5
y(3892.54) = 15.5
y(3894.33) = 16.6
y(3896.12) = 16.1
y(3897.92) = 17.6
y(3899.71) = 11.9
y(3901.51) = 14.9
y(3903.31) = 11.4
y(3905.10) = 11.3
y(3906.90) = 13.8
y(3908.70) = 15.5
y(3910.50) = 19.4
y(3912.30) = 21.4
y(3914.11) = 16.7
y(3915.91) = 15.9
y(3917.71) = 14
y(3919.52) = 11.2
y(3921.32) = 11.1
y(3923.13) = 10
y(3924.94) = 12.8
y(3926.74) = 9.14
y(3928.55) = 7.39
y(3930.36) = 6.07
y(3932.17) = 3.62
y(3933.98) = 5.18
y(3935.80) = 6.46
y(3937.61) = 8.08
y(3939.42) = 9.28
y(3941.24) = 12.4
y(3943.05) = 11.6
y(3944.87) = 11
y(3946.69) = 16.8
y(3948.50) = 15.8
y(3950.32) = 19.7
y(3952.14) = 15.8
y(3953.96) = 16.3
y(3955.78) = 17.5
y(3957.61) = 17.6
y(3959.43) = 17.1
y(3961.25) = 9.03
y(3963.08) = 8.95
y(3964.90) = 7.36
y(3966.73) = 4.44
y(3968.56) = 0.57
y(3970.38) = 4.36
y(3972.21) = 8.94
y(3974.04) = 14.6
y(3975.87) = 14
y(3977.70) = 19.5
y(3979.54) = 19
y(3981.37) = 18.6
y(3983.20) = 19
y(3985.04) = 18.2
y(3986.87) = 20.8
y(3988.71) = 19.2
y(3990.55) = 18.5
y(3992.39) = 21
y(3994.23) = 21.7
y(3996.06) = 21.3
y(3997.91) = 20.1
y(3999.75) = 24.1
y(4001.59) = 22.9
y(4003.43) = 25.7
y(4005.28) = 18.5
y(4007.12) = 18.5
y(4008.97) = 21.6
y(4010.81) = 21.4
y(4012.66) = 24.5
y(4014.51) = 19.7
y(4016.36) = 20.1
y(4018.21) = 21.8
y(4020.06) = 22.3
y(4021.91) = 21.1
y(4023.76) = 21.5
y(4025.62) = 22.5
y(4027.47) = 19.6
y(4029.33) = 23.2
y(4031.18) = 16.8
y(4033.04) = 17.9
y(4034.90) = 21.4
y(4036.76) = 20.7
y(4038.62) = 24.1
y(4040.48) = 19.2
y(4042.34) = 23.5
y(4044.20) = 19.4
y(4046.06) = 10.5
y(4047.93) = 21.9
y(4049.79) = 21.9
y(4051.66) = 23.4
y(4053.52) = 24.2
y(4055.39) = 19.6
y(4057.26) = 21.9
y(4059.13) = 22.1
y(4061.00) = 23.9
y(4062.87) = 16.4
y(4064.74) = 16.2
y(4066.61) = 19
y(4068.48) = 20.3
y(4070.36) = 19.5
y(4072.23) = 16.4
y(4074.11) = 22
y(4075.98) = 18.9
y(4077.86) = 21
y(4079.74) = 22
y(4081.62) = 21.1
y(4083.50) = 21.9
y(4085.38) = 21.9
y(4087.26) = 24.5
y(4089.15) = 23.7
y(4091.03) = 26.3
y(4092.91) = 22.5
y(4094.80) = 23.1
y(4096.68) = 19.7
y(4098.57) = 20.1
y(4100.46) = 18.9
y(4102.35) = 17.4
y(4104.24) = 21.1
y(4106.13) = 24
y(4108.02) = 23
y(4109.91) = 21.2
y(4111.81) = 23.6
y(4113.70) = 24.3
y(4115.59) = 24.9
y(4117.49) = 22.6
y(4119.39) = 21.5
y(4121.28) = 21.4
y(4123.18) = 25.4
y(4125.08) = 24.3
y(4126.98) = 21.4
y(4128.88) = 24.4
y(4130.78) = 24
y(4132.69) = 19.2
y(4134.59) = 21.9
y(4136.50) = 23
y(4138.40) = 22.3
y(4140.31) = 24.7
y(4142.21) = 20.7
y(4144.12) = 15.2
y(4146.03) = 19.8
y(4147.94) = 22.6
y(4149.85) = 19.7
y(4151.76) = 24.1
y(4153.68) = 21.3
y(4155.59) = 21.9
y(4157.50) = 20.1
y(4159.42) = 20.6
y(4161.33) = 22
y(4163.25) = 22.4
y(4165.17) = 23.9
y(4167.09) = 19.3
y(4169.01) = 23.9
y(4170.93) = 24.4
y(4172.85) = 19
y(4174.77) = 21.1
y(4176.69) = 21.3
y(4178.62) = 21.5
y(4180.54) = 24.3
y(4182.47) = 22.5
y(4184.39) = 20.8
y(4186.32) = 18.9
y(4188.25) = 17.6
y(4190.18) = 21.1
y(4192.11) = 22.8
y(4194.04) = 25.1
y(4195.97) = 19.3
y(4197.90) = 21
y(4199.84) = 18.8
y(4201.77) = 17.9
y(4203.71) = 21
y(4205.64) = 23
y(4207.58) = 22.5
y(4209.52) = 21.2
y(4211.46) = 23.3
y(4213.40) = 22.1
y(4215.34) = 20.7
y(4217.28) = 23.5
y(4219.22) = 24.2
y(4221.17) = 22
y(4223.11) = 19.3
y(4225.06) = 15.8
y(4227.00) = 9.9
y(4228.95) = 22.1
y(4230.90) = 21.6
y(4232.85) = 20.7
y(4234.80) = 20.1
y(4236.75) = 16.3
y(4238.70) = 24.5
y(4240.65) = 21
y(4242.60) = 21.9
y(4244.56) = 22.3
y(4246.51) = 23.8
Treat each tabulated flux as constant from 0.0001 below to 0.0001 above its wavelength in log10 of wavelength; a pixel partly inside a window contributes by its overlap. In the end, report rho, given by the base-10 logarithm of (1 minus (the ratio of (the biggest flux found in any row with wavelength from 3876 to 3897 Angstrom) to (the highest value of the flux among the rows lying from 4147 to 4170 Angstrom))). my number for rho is -0.5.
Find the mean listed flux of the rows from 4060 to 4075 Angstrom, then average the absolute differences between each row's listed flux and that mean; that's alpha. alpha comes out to 2.2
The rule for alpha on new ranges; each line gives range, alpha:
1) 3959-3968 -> 3.1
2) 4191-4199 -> 1.9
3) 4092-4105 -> 1.6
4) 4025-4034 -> 2.3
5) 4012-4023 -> 1.3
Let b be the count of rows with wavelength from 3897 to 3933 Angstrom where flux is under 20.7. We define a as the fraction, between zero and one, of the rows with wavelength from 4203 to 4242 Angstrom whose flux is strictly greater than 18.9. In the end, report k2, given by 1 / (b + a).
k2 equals 0.05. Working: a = 0.85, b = 19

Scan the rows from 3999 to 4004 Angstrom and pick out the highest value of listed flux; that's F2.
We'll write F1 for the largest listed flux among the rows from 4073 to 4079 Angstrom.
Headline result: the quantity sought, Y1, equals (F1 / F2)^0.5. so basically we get 0.93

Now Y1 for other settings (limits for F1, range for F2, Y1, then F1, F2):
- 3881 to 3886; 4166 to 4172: 0.74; 13.2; 24.4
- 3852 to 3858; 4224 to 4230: 0.84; 15.6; 22.1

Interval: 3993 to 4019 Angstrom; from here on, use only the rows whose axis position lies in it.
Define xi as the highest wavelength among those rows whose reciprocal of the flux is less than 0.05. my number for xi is 4018.21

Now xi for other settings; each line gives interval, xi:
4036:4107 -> 4106.13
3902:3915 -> 3912.30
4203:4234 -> 4232.85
